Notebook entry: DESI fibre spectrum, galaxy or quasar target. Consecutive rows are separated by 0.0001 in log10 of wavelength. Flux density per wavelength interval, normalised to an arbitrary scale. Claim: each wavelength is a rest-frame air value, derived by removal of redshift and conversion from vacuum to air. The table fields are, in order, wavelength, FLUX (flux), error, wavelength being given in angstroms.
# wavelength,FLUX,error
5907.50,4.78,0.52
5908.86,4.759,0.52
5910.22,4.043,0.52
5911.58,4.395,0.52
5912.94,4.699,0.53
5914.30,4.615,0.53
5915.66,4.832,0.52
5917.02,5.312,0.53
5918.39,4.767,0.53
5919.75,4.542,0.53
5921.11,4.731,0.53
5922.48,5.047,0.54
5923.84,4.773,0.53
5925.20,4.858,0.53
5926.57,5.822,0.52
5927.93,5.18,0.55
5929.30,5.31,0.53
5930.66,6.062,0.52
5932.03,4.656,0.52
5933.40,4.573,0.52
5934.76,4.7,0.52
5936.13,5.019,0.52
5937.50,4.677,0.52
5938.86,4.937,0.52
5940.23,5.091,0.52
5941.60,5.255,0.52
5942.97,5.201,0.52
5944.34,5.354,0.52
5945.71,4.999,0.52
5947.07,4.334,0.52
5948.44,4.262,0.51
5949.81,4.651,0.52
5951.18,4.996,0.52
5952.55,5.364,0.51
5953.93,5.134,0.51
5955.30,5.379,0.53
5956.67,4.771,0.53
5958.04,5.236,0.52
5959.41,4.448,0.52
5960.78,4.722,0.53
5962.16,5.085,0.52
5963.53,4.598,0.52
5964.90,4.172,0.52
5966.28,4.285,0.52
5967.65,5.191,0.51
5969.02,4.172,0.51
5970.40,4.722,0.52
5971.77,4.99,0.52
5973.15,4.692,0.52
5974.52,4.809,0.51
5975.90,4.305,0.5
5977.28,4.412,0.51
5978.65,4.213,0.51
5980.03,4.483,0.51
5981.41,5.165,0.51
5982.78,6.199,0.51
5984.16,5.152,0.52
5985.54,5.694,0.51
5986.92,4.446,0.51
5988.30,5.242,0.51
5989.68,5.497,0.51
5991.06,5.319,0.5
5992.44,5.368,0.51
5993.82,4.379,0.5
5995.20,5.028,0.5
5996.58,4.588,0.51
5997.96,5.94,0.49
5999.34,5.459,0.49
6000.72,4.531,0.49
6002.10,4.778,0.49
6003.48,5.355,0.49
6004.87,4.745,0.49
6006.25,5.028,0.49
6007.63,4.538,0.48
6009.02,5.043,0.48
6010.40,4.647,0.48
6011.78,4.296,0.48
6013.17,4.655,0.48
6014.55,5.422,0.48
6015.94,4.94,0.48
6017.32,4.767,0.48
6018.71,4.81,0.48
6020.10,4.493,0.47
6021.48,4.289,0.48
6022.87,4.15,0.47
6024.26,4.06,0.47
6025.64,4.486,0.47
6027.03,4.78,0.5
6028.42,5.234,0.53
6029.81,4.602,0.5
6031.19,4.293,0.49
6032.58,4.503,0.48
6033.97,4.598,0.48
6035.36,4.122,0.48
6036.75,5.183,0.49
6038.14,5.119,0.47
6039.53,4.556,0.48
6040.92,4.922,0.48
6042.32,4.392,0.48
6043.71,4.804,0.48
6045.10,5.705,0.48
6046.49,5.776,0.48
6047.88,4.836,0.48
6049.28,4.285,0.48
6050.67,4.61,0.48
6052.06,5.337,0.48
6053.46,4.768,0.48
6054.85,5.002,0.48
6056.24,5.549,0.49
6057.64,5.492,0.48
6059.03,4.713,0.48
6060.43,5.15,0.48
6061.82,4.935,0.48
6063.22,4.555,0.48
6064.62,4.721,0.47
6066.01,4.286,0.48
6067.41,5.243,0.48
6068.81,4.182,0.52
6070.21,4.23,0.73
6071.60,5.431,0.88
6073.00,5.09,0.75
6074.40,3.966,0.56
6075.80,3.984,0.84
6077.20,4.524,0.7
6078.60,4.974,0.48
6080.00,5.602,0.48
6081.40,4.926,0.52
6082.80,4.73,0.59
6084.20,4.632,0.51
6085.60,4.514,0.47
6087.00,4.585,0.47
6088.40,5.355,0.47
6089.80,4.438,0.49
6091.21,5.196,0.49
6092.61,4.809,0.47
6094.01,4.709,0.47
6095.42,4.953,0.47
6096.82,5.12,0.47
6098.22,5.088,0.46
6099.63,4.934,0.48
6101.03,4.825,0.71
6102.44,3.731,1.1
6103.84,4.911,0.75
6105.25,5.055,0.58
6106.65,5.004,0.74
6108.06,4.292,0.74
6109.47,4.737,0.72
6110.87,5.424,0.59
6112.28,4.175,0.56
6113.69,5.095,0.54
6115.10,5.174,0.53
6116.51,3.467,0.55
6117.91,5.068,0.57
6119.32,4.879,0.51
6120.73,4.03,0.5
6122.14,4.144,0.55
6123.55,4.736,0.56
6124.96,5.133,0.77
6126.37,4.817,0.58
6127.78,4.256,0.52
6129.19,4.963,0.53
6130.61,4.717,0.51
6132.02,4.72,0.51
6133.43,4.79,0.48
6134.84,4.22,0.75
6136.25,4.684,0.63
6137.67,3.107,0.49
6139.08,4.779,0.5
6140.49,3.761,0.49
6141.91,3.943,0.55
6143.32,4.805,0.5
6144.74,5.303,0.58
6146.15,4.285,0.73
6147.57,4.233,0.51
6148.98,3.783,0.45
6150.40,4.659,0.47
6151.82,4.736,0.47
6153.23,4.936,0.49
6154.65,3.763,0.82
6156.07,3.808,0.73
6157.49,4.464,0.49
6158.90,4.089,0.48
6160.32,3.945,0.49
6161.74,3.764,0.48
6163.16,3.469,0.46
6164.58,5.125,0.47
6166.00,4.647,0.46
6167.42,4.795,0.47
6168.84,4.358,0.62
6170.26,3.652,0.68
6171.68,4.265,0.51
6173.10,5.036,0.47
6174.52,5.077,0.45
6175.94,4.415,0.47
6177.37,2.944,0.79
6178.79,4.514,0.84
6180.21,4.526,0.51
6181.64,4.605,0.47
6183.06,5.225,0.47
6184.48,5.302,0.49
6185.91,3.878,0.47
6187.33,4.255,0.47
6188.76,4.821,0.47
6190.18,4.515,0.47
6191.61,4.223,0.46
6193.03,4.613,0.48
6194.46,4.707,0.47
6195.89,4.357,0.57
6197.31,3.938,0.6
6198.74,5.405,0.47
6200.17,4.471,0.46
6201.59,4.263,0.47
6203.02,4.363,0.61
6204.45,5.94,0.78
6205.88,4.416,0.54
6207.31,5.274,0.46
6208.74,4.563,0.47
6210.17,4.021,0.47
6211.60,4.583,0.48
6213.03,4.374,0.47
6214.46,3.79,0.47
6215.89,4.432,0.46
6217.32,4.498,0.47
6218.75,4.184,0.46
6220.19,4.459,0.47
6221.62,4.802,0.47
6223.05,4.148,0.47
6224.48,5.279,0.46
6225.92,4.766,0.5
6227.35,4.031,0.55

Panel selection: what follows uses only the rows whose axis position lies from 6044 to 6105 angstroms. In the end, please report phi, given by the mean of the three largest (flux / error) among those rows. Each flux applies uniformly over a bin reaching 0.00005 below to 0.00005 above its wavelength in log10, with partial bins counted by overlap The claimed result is 11.9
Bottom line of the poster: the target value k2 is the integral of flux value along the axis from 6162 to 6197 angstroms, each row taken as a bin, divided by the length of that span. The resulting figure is 4.46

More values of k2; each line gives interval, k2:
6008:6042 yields 4.66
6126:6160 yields 4.39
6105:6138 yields 4.62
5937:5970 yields 4.85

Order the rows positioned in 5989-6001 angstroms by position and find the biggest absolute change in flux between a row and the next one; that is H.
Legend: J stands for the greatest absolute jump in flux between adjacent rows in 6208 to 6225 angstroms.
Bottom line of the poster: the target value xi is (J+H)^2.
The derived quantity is 6.2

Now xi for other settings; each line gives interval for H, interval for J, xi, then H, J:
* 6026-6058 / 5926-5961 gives 6.1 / 1.06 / 1.4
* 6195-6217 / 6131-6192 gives 10.6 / 1.58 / 1.7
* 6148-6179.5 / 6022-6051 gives 7.4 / 1.66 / 1.1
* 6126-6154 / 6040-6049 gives 6.8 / 1.67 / 0.9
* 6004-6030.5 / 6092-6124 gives 6.1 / 0.77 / 1.7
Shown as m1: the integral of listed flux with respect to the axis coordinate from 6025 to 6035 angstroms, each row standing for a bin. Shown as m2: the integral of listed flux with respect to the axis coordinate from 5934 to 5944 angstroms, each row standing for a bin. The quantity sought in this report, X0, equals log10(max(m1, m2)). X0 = 1.70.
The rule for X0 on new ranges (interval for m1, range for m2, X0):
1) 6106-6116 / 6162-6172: 1.68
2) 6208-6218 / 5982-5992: 1.73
